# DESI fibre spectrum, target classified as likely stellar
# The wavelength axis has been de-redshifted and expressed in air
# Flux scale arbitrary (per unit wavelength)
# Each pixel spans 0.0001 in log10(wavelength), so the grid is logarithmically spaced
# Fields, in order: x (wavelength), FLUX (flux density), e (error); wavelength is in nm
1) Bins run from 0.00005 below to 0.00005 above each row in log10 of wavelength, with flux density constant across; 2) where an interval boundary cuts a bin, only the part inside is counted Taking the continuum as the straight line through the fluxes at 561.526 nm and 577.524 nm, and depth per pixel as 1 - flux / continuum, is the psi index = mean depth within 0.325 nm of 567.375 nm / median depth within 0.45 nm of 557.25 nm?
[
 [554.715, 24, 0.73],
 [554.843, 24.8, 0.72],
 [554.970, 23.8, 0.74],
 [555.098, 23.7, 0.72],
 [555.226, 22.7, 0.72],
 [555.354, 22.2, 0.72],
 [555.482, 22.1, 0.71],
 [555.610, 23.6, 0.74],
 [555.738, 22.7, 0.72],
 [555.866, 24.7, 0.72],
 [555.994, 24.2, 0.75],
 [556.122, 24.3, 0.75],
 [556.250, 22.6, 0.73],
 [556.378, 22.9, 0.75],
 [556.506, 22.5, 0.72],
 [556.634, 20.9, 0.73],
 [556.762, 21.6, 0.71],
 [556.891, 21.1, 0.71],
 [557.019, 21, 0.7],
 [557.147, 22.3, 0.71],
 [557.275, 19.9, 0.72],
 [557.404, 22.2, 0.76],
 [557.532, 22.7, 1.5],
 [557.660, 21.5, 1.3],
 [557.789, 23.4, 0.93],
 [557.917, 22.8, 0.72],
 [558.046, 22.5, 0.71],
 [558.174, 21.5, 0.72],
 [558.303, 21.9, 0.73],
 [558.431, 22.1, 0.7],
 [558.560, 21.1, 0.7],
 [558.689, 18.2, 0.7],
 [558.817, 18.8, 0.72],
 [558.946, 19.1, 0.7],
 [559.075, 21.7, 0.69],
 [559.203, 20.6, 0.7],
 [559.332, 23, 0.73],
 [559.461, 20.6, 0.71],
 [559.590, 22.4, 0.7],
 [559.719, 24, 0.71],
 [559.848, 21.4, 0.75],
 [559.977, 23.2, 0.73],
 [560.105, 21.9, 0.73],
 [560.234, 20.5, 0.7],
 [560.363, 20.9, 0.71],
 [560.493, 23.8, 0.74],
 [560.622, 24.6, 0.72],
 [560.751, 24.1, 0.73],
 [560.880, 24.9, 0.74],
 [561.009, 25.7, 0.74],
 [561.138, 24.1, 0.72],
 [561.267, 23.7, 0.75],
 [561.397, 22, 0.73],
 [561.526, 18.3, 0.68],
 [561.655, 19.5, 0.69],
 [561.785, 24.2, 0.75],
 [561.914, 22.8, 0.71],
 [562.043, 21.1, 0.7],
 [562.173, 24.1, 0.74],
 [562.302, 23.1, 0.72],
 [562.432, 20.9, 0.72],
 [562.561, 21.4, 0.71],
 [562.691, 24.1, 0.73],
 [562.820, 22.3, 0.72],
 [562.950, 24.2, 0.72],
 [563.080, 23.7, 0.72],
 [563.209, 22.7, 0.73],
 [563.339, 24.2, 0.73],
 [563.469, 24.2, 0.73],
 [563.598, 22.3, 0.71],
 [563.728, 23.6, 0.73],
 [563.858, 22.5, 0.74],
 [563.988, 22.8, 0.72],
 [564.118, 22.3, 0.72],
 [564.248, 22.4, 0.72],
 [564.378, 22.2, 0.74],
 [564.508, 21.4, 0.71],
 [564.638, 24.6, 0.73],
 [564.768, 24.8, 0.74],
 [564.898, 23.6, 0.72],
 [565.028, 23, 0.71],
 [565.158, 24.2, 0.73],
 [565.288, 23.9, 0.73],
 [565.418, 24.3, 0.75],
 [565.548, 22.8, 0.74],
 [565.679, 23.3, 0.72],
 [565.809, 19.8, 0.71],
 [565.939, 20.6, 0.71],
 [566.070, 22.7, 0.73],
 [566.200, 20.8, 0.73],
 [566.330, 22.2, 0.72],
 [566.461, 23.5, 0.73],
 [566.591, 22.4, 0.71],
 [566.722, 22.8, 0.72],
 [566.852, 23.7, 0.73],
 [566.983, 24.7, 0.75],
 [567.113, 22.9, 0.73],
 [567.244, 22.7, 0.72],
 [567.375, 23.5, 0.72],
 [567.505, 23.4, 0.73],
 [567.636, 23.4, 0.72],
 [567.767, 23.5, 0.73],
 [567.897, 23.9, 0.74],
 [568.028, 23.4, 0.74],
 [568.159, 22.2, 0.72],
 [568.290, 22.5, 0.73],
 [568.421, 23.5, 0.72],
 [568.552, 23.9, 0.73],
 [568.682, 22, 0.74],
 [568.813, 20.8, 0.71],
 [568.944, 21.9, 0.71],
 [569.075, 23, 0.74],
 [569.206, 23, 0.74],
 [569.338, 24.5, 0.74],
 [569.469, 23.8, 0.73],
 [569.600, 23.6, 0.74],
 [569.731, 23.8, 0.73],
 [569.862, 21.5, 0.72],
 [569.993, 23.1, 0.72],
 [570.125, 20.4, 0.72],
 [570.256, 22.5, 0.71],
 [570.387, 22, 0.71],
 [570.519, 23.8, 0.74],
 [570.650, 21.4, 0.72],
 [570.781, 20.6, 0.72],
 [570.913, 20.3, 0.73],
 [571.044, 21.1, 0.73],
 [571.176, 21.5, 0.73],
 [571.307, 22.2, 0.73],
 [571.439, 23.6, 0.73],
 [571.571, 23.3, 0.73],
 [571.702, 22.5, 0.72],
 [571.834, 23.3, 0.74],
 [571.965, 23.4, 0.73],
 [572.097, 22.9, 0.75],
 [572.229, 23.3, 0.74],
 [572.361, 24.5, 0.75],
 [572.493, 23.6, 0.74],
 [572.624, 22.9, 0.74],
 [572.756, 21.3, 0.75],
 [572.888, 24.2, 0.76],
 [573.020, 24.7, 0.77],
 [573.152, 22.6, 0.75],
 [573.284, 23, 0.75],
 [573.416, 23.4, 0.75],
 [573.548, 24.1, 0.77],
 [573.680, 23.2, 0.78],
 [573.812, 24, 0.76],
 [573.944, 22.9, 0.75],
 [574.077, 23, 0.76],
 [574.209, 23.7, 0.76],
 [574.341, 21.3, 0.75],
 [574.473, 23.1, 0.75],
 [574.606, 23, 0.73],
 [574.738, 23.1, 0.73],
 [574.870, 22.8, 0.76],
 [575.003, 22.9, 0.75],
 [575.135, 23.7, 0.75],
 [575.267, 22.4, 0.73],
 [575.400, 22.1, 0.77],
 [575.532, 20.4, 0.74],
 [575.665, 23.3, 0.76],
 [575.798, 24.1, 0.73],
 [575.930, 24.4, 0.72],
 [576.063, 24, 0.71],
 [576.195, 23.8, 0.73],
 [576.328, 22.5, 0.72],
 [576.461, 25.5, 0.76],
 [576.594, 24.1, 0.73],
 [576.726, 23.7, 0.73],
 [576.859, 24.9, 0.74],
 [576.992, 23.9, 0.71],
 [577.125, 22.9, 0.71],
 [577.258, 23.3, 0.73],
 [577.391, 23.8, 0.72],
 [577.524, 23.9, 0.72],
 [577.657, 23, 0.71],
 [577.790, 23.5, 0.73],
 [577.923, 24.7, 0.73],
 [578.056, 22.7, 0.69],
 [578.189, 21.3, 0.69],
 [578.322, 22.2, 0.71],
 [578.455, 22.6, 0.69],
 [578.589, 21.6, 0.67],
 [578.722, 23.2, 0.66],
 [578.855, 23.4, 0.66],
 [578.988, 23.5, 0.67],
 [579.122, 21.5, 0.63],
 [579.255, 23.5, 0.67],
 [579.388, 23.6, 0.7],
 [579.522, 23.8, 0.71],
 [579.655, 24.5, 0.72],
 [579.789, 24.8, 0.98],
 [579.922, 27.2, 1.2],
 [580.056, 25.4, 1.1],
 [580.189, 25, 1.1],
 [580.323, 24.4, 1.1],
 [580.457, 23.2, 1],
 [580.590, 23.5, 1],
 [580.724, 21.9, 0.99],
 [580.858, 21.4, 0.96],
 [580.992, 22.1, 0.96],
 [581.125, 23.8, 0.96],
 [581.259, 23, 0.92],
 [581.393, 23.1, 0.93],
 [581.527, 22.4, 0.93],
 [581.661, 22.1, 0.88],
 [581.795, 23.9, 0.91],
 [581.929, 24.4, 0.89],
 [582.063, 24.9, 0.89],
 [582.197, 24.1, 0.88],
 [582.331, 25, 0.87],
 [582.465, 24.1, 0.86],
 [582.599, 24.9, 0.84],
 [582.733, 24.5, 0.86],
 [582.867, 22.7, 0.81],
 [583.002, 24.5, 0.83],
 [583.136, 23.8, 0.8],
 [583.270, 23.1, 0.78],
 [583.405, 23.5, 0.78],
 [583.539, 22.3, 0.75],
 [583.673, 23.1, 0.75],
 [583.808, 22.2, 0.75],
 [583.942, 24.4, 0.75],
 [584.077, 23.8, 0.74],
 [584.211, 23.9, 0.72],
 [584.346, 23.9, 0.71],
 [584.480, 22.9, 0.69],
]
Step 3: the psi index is 0.5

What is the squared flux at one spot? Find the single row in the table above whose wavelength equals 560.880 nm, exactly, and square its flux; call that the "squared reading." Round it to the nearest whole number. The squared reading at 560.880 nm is 620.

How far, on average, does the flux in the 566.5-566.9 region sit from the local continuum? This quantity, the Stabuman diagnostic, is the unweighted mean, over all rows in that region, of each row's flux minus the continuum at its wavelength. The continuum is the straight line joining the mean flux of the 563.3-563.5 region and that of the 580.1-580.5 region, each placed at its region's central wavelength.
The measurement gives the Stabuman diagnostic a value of -1.2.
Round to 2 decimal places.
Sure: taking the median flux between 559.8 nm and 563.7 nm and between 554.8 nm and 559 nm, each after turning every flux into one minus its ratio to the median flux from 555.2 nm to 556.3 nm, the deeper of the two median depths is 0.02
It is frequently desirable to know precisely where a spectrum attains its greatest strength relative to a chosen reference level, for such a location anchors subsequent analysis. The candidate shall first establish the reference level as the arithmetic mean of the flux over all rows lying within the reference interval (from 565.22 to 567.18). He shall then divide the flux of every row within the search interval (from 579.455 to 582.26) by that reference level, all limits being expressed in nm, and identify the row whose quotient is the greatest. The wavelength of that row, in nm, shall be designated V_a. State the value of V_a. 579.922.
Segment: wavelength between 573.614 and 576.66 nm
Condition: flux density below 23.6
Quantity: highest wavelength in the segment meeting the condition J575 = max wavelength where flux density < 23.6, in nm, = 576.328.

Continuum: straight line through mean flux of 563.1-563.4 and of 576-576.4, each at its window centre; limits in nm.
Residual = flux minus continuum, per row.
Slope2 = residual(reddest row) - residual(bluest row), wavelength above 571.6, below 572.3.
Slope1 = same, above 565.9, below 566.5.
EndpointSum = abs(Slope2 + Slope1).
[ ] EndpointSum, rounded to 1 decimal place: 3.7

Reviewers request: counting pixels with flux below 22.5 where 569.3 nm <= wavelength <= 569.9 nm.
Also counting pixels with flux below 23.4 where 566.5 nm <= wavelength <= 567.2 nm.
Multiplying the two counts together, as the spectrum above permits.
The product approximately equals 3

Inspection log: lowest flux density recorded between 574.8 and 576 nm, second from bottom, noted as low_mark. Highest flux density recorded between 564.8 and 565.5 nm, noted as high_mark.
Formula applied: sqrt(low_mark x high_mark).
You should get 23.2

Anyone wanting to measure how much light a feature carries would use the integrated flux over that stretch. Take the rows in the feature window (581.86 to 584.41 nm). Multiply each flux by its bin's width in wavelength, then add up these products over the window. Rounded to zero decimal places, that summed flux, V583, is 61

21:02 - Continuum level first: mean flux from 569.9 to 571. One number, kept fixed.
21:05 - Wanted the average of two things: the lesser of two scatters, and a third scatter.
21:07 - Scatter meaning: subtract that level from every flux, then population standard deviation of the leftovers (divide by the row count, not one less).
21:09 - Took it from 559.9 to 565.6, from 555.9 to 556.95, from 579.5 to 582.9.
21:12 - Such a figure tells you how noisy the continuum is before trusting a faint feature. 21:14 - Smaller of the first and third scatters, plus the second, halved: 1.24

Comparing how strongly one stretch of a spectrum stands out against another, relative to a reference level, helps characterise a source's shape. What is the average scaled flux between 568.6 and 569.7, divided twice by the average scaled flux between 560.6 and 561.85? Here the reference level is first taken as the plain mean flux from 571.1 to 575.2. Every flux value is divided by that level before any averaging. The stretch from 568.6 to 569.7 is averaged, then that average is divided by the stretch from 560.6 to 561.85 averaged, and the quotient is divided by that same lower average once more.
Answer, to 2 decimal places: 0.99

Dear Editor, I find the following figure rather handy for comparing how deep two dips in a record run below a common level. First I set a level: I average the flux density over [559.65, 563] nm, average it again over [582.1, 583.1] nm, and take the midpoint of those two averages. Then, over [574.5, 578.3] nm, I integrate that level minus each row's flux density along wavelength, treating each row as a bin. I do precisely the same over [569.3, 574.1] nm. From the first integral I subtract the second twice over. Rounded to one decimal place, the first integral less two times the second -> -5.6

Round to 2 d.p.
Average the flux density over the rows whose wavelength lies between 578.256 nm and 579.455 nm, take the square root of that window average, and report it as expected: 4.77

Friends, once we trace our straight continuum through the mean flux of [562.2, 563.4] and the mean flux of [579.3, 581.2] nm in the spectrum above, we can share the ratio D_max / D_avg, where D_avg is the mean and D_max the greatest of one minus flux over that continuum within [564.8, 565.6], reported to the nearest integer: -1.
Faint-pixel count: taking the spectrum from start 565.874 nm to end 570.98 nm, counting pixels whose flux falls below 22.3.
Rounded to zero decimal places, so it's 13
